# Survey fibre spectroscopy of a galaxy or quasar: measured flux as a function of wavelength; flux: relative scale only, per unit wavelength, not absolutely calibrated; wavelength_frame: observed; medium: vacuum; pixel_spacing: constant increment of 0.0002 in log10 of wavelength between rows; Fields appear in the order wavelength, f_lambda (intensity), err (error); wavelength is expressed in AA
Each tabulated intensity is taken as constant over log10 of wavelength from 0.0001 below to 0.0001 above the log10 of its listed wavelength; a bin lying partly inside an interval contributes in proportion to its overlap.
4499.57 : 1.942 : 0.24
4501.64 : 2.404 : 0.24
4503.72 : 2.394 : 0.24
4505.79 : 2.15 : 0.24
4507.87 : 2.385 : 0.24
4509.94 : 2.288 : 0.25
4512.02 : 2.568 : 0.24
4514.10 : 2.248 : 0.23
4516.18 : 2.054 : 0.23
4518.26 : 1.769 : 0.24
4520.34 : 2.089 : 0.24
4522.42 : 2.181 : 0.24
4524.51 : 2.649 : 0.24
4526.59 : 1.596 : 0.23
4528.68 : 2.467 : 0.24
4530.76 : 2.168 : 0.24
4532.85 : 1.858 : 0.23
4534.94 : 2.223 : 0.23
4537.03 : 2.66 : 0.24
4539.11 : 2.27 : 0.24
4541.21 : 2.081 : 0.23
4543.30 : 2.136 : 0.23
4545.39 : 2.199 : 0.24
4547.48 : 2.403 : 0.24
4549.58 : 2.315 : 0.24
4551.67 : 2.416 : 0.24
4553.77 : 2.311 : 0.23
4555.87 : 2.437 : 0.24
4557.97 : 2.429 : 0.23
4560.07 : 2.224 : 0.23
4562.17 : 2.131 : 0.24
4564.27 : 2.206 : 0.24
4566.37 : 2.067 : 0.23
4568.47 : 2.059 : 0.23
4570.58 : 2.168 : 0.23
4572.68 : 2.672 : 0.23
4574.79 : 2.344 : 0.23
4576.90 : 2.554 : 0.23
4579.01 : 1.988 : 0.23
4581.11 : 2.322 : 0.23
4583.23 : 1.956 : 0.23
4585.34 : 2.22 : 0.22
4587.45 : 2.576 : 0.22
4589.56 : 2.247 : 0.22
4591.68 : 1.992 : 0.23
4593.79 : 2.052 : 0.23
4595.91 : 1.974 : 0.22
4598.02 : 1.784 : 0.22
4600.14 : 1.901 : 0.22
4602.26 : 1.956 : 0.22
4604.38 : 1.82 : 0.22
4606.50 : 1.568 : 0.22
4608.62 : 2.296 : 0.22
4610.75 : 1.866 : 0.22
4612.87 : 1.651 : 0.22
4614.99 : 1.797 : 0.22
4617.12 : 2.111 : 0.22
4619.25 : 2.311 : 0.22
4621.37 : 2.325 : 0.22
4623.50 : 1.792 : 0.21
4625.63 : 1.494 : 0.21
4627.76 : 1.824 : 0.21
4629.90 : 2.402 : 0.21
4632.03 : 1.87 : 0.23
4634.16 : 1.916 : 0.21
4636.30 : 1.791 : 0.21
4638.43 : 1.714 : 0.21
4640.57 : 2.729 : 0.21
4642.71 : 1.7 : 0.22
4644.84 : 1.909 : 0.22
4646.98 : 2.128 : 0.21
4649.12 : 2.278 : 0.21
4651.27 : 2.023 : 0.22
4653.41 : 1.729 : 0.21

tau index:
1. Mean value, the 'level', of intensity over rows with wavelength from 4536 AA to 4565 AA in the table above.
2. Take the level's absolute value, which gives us 2.30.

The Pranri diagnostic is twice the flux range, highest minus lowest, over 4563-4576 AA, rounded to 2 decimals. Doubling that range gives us 1.23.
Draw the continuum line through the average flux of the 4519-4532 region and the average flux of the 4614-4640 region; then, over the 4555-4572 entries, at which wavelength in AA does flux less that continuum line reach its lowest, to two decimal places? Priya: 4568.47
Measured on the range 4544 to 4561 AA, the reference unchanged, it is 4545.39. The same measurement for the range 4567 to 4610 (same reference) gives 4606.50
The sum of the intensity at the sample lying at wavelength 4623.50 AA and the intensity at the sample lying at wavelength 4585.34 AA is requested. 4.0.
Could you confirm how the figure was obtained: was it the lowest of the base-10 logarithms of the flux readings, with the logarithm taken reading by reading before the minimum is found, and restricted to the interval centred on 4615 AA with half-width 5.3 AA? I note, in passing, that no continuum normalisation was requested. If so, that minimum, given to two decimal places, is 0.22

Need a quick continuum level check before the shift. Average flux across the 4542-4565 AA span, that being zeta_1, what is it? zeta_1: 2.29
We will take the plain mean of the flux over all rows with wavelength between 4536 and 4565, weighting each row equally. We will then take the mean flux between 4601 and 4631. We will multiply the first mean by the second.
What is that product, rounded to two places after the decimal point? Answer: 4.47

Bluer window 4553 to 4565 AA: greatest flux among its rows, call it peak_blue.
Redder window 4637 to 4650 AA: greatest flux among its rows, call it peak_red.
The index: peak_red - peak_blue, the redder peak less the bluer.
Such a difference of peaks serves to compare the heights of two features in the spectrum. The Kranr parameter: 0.29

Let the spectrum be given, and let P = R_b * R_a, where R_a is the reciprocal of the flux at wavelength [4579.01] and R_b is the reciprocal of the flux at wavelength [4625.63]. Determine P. 0.34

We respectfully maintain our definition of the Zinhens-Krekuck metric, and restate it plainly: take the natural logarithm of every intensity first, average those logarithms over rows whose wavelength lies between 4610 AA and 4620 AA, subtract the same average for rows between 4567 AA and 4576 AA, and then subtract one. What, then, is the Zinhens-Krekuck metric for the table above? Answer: -1.17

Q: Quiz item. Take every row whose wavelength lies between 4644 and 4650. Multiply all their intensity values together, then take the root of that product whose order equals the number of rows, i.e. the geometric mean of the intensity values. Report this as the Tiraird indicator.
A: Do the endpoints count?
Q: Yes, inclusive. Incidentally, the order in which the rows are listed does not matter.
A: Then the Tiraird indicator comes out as 2.10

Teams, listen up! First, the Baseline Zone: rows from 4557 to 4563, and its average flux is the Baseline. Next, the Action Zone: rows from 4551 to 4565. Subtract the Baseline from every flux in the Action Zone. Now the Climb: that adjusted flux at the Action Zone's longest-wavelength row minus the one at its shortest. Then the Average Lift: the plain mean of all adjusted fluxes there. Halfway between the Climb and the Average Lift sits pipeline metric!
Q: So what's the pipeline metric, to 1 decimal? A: -0.1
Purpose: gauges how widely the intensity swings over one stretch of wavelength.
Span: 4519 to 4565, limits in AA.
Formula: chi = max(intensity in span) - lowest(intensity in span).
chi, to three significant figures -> 1.06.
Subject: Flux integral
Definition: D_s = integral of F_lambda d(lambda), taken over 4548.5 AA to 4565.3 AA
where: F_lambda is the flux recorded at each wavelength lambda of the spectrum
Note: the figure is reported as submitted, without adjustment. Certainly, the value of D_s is 38.8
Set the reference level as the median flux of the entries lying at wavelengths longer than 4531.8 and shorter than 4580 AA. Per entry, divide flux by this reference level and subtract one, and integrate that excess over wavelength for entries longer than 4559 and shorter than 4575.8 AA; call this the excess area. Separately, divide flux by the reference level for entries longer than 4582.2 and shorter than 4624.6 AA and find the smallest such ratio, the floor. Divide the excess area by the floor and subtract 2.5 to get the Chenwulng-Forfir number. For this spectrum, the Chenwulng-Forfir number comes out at -2.4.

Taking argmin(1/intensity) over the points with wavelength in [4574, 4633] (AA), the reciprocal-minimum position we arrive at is 4587.45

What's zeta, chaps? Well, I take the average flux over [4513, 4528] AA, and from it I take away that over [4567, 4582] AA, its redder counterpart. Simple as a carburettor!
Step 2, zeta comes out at -0.2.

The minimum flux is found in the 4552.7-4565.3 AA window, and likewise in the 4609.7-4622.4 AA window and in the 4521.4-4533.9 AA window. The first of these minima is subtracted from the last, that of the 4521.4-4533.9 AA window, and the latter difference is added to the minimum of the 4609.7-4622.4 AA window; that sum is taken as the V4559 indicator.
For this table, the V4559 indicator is 1.12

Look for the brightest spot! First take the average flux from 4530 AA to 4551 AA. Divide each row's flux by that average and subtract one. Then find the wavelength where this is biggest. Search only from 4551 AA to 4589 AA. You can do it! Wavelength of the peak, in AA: 4572.68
